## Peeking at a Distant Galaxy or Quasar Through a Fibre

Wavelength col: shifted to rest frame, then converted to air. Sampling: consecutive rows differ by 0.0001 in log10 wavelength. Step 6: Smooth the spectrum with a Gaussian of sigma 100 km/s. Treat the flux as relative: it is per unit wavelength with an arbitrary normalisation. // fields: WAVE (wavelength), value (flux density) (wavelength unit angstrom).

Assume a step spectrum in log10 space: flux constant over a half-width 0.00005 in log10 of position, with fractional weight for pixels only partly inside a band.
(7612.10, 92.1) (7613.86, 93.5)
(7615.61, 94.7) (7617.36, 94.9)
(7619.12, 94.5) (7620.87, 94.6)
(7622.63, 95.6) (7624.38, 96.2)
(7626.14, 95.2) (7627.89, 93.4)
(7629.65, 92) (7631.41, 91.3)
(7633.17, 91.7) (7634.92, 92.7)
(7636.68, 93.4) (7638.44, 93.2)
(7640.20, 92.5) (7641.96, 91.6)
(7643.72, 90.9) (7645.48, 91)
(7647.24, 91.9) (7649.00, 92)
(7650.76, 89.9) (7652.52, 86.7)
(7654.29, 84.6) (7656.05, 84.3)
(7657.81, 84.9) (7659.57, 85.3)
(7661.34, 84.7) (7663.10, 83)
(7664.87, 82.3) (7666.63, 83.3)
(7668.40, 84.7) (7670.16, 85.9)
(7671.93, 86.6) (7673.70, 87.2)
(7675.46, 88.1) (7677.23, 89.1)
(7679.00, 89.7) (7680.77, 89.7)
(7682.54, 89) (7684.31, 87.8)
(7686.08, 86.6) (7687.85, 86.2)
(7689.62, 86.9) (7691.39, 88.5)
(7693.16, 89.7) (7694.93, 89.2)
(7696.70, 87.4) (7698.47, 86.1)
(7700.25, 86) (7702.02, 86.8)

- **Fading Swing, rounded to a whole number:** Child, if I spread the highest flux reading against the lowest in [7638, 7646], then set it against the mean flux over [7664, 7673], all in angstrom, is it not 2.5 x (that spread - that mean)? -206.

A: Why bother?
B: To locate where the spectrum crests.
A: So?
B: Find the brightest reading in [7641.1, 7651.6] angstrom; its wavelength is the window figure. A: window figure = 7649.00 angstrom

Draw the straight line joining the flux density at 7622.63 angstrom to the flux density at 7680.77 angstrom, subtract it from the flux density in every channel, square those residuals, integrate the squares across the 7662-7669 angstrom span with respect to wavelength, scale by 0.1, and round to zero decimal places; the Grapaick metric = 45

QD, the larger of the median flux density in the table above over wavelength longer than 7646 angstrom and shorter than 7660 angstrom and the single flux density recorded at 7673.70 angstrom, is 87.2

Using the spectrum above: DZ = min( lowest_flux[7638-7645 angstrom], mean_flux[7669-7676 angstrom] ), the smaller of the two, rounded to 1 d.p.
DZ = 86.9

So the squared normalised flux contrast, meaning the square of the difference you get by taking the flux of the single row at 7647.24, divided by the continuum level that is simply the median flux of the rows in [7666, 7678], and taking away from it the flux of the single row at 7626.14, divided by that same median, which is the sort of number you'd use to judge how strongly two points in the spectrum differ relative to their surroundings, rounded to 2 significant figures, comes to 0.0015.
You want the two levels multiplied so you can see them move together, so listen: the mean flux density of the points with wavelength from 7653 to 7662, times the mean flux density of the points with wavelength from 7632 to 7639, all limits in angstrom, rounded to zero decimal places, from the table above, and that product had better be 7861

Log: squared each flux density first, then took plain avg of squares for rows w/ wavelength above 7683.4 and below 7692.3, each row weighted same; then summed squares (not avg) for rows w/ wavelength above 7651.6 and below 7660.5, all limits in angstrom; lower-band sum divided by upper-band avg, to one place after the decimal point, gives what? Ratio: 4.8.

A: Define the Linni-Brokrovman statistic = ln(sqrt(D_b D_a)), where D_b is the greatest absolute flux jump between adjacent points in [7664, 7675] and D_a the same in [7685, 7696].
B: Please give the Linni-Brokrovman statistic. 0.403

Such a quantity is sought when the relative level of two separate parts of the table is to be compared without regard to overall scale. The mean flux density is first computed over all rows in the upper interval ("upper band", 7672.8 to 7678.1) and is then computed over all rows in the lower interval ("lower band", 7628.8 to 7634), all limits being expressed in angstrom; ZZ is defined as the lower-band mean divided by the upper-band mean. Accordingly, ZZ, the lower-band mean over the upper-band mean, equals 1.04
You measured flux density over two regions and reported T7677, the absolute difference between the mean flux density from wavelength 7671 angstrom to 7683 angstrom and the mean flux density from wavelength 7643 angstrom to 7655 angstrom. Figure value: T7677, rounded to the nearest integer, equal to 1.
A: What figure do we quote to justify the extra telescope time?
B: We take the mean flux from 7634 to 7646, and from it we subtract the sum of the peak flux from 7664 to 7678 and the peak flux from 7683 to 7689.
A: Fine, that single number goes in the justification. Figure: -84.7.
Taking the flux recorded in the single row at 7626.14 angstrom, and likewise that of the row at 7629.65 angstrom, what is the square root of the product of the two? 93.6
